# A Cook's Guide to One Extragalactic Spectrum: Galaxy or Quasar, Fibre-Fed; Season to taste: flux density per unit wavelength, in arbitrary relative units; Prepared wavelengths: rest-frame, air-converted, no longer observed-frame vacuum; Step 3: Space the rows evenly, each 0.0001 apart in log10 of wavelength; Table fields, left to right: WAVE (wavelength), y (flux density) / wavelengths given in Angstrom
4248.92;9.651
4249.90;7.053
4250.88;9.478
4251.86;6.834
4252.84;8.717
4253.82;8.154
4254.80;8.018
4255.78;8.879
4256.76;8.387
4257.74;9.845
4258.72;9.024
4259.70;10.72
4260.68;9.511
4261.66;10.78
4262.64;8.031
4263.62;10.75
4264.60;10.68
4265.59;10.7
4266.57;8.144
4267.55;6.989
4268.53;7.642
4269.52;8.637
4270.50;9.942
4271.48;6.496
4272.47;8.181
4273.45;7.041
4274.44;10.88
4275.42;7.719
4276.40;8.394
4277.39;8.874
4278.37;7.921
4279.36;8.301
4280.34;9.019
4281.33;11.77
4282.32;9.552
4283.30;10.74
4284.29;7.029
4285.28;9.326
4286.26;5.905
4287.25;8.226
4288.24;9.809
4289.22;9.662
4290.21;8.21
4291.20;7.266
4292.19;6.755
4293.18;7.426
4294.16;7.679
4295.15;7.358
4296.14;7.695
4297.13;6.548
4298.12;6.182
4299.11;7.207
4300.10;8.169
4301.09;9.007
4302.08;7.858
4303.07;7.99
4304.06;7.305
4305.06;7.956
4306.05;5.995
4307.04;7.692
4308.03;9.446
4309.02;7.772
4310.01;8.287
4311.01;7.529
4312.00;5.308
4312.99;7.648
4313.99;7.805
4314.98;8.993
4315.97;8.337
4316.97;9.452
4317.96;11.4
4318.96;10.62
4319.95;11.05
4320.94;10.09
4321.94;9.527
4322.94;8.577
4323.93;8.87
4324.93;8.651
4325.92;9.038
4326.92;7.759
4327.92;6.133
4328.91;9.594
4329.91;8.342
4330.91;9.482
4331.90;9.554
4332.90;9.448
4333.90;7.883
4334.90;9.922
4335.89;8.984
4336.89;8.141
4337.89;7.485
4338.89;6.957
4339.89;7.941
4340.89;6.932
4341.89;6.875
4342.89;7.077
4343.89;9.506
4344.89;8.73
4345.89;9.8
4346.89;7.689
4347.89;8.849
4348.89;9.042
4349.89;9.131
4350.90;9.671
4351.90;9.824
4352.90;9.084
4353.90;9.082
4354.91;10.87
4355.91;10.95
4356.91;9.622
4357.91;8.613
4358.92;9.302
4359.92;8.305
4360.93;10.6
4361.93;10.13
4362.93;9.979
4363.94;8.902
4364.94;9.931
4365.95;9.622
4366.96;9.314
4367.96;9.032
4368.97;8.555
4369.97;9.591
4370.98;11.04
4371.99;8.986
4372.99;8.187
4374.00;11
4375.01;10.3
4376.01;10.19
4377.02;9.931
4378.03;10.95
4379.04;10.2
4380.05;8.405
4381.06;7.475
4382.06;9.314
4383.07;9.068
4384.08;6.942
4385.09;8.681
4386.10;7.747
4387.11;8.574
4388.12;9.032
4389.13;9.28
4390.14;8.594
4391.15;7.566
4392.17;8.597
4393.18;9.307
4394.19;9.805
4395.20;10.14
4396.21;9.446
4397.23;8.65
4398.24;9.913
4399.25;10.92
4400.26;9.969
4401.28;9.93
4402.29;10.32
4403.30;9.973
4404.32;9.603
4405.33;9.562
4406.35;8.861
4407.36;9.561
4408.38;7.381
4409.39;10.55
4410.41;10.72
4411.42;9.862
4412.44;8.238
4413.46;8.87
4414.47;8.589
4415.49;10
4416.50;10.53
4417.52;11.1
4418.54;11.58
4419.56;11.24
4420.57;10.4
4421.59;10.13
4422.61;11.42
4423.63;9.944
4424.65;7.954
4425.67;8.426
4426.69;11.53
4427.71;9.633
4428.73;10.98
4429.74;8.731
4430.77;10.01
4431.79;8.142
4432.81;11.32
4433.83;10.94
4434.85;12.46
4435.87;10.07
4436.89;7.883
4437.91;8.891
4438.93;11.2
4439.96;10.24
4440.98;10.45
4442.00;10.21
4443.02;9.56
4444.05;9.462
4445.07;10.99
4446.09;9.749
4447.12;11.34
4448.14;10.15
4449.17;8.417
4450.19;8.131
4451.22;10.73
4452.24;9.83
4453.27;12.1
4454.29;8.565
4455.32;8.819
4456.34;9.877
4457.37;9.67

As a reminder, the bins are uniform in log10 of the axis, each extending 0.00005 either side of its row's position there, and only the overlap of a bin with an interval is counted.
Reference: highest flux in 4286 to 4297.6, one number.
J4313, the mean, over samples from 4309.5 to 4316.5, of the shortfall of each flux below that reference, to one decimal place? 2.1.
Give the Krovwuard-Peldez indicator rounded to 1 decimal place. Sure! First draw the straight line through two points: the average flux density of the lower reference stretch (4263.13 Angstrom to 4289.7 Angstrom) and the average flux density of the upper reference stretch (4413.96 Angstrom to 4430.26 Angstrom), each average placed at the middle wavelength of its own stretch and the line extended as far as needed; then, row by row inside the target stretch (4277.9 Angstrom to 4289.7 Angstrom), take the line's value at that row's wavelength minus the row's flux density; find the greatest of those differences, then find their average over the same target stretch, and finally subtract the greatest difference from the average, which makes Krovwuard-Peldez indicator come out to -3.1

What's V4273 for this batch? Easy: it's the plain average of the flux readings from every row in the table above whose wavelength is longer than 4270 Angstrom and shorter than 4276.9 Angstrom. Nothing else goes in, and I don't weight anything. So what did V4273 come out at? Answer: 8.4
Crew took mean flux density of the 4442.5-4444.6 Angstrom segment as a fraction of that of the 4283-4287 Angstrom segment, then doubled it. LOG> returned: 2.3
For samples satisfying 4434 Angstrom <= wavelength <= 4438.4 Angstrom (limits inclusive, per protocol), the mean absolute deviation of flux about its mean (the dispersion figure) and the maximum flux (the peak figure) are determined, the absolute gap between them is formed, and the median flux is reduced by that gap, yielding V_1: -1.5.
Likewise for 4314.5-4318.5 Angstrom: -1.3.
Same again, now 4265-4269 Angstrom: -1.6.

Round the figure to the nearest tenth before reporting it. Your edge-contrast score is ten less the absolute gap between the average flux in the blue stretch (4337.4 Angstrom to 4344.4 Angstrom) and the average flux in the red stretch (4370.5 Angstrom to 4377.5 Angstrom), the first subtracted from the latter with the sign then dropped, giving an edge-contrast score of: 7.6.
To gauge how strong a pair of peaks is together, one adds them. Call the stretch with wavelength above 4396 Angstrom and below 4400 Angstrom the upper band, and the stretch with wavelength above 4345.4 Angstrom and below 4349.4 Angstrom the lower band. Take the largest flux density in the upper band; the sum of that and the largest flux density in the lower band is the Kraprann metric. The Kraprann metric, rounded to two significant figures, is 21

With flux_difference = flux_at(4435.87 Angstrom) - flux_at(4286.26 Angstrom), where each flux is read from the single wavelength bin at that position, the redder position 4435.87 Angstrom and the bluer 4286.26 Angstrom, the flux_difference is 4.2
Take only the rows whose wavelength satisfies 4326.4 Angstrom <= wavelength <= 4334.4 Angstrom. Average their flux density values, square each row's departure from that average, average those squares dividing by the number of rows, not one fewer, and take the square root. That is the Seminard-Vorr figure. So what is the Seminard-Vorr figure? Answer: 1.2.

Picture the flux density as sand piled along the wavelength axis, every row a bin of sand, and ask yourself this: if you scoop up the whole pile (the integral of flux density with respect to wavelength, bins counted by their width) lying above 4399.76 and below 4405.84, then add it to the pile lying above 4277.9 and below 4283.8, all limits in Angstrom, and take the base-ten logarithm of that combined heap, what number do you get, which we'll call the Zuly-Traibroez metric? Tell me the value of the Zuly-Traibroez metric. 2.07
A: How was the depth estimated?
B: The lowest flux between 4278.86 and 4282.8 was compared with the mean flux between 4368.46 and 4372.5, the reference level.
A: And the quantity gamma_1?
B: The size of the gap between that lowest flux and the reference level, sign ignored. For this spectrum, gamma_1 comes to 1.2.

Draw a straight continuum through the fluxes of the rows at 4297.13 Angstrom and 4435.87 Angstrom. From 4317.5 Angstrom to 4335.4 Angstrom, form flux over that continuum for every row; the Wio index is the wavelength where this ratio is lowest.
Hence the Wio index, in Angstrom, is 4327.92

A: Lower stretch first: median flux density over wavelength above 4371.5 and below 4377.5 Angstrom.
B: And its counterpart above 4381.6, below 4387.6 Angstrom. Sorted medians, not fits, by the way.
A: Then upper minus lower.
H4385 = -1.4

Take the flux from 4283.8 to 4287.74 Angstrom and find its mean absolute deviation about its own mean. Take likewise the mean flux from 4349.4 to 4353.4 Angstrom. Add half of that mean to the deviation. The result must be 5.9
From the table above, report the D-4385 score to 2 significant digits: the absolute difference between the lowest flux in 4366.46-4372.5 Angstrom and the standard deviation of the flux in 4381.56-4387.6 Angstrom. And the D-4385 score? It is 7.7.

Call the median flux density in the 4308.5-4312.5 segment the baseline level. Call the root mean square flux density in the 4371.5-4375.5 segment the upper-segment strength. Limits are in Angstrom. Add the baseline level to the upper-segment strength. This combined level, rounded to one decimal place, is 17.3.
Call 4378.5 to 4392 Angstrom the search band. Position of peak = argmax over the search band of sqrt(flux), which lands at 4379.04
